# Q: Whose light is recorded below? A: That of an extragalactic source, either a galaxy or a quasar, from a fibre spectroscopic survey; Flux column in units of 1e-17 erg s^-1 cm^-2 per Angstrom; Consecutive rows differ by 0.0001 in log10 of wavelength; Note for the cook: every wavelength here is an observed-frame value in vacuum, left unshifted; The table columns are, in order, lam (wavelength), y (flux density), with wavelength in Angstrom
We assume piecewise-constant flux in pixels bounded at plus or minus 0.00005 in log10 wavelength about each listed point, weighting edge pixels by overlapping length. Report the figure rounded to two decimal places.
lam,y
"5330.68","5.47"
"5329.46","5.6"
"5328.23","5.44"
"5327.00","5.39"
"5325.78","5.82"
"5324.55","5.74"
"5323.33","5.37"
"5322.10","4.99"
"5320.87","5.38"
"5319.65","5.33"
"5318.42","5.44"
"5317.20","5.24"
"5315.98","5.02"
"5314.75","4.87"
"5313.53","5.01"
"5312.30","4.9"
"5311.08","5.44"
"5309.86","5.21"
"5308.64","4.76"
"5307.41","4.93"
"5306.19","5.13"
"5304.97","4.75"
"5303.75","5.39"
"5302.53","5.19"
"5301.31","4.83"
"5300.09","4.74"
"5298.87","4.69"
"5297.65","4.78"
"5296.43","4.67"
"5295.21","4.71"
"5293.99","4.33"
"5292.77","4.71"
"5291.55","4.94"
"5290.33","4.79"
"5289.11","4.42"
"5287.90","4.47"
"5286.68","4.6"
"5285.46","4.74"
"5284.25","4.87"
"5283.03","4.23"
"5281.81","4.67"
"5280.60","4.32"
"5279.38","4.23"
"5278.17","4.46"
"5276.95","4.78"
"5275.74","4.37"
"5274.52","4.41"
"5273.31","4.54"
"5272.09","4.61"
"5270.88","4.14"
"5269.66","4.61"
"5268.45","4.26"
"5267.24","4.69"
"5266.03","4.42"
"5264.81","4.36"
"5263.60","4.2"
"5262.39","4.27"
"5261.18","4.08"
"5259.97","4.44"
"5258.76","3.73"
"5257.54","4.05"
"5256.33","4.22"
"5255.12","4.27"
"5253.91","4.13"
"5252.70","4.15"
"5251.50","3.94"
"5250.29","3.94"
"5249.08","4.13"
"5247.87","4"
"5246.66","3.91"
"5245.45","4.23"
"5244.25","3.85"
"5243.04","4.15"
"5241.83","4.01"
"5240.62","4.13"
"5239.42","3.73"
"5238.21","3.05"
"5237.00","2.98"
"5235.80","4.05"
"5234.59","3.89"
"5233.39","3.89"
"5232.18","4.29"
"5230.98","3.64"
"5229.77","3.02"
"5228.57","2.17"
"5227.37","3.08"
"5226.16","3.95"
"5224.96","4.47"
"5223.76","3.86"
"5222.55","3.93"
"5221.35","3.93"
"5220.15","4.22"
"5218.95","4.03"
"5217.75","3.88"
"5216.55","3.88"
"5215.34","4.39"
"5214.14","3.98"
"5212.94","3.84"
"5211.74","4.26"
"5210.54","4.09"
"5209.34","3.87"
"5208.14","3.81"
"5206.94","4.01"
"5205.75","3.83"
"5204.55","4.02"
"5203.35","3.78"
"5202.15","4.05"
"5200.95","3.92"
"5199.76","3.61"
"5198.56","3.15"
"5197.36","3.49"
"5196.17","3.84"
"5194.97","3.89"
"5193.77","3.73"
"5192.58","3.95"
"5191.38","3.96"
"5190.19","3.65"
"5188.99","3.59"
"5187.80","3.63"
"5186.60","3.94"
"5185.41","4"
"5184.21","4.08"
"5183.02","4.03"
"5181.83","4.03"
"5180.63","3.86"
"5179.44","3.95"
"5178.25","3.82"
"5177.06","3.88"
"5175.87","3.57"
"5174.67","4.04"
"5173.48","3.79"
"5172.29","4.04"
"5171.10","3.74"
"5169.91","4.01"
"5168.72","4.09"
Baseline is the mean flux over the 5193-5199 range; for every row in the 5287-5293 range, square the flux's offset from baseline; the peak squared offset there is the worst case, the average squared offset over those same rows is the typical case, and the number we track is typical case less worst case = -0.61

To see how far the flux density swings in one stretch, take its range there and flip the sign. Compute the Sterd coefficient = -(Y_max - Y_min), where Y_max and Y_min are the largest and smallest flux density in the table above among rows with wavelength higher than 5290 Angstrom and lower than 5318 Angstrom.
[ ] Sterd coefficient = -1.1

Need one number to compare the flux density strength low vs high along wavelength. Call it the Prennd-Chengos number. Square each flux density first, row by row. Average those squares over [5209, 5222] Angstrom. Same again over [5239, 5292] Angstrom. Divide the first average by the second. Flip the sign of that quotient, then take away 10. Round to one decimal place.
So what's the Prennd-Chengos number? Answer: -10.9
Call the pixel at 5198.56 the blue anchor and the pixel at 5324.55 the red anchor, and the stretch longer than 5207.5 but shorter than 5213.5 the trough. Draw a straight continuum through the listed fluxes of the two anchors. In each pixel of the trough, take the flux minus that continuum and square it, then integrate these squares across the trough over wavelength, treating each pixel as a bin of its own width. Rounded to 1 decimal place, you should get 2.2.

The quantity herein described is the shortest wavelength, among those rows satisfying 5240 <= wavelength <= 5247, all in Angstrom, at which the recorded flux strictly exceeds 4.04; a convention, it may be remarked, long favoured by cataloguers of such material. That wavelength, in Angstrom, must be 5240.62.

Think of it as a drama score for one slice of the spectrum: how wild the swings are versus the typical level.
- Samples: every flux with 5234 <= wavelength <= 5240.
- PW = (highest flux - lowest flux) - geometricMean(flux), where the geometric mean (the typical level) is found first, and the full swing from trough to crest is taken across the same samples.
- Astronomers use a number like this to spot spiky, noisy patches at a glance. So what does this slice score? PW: -2.44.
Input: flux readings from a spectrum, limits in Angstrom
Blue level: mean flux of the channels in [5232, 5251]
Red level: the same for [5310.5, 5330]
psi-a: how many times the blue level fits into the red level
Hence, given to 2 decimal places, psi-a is 1.37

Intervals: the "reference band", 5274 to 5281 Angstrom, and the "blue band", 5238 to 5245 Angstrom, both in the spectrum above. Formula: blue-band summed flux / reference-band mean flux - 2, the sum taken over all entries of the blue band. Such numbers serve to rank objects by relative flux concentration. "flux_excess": 3.2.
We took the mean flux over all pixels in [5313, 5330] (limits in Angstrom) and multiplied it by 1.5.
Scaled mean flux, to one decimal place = 8.0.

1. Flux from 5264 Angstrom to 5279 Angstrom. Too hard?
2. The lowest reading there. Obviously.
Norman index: 4.14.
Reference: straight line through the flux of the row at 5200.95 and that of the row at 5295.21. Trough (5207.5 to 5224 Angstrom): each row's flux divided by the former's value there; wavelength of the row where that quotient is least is 5223.76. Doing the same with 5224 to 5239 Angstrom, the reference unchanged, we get 5228.57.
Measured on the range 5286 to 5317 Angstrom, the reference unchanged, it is 5293.99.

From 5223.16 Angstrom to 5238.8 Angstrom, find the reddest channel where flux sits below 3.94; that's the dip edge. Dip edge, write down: 5238.21 Angstrom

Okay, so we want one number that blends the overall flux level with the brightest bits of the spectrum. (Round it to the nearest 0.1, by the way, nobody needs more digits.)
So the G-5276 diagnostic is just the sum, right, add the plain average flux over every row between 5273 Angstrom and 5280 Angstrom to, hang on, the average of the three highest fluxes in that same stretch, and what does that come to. 9.1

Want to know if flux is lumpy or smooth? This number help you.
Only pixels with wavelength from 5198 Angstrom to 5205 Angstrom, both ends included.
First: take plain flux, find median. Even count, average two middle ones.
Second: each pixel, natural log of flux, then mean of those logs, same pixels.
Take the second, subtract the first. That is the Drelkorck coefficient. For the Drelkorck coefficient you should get -2.5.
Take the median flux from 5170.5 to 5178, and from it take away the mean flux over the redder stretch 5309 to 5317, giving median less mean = -1.2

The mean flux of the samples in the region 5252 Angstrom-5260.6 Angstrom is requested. 4.14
